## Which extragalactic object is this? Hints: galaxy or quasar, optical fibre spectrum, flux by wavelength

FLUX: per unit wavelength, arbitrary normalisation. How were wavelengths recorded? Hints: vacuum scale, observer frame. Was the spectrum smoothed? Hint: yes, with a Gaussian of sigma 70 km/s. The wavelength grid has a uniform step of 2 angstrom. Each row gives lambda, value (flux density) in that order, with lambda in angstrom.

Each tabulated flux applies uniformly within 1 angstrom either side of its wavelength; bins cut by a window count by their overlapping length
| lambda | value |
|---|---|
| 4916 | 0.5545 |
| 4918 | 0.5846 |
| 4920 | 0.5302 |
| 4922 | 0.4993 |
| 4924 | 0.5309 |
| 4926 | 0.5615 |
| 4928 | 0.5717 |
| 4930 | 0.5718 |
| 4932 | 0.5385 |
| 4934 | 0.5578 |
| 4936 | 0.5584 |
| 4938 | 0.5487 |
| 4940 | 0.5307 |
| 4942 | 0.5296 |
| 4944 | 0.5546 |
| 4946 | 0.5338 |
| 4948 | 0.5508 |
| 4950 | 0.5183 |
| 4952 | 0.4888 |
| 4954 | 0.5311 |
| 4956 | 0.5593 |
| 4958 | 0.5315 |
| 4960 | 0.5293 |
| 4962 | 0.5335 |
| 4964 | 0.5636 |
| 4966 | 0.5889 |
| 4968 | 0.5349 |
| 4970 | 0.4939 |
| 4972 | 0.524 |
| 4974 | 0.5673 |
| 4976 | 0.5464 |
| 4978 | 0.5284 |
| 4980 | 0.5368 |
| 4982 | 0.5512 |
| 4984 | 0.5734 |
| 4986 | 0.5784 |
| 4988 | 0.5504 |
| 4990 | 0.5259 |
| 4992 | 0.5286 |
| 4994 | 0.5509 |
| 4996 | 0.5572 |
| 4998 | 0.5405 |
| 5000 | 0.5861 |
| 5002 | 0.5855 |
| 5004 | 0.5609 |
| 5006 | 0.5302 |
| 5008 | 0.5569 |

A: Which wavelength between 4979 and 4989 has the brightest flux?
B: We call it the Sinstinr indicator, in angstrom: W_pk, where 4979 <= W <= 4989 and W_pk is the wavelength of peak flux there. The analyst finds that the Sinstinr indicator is 4986 angstrom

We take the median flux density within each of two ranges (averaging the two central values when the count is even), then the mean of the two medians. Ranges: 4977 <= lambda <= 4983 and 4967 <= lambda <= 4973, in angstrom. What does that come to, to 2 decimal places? 0.53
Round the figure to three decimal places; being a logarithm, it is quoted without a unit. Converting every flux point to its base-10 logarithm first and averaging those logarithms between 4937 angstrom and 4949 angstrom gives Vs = -0.267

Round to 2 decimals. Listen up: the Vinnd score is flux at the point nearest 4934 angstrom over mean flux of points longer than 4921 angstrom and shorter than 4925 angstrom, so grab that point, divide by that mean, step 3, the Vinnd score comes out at 1.08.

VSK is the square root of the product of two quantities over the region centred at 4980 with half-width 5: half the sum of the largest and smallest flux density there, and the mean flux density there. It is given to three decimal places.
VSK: 0.549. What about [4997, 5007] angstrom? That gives 0.559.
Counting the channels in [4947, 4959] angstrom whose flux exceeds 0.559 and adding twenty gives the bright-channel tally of 21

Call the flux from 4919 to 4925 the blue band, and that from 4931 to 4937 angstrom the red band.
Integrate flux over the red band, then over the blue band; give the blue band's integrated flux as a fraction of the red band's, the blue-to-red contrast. 0.94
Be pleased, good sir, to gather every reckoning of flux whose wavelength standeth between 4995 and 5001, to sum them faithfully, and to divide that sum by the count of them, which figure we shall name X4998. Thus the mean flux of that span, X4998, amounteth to 0.561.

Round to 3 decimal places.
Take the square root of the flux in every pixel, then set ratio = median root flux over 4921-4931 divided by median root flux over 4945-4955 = 1.028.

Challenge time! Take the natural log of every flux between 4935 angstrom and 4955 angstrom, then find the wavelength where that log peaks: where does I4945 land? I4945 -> 4936 angstrom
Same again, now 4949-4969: 4966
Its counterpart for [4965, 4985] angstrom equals 4966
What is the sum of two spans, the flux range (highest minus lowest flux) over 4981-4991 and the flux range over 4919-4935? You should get 0.125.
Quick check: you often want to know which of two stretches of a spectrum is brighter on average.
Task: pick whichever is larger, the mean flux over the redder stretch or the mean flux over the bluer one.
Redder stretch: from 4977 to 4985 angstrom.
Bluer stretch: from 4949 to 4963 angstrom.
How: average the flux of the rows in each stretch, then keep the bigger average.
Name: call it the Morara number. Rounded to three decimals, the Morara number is 0.547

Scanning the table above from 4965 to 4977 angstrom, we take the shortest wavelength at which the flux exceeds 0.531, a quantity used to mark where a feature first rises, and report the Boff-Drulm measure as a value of 4966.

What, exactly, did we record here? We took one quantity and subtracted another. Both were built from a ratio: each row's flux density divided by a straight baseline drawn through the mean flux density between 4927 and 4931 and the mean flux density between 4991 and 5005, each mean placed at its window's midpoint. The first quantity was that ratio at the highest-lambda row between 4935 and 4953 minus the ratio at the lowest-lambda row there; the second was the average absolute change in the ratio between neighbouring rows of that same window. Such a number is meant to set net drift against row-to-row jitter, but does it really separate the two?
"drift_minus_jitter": -0.15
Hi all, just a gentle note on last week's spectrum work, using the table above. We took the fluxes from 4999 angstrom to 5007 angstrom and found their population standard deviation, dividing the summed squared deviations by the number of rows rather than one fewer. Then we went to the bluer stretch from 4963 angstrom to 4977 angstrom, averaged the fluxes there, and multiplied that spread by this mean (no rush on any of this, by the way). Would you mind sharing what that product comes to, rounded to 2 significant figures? 0.012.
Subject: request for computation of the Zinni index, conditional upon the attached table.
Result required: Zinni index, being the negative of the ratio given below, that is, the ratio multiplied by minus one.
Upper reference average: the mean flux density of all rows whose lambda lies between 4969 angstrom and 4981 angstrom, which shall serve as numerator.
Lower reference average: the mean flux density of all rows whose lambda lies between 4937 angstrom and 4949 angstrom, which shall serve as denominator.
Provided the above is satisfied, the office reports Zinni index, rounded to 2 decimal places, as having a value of -0.98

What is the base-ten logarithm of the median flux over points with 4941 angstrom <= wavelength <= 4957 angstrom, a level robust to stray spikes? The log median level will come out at -0.274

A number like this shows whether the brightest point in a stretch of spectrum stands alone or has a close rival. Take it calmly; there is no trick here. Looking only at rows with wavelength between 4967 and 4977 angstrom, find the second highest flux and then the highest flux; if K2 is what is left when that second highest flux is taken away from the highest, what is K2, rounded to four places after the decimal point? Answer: 0.0209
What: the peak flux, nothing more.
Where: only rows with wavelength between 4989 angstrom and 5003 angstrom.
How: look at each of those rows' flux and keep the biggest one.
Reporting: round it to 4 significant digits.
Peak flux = 0.5861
